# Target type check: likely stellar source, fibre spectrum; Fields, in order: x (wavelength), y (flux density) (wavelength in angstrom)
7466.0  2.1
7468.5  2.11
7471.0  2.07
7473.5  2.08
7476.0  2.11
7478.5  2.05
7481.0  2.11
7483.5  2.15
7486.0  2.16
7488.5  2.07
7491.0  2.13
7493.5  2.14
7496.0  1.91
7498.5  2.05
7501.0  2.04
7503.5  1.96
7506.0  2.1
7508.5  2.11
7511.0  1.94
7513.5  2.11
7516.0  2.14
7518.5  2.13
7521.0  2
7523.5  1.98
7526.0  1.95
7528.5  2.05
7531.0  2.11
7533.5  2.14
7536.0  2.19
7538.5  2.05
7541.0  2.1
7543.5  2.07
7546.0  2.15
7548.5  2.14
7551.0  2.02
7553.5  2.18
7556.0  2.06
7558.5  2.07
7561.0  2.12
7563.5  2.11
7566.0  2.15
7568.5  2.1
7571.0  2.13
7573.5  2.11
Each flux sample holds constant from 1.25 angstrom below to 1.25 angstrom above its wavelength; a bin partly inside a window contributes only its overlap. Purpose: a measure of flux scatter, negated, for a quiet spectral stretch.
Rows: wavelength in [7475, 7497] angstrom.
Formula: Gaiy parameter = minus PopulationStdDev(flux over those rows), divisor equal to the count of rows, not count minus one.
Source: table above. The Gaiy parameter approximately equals -0.073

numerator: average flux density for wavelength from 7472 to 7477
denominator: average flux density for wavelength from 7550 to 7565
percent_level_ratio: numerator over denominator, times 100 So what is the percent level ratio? 100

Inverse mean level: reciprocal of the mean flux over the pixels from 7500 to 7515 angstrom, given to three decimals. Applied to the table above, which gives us 0.489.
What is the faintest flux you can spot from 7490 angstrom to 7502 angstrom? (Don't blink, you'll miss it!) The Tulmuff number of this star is 1.91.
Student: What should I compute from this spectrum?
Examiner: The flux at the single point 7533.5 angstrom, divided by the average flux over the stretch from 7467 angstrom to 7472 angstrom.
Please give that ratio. 1.02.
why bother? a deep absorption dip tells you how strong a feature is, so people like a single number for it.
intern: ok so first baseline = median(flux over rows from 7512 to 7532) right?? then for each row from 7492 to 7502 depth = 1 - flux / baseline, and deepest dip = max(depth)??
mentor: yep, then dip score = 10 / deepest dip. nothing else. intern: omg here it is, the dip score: 122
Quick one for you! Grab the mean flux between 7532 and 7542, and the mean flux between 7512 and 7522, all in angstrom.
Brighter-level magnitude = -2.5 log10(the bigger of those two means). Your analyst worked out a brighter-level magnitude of -0.816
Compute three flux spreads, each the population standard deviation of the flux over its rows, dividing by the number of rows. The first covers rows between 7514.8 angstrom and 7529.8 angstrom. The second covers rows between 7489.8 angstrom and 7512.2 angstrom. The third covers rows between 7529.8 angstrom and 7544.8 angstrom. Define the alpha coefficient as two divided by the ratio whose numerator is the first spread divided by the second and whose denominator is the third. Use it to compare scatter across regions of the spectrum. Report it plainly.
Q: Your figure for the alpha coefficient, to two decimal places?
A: 0.10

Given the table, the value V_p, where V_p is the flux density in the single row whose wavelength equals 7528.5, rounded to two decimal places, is 2.05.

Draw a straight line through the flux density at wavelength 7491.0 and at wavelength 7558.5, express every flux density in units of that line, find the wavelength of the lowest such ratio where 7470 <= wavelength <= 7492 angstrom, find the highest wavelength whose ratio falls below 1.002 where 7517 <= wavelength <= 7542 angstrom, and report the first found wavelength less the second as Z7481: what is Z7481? -60.0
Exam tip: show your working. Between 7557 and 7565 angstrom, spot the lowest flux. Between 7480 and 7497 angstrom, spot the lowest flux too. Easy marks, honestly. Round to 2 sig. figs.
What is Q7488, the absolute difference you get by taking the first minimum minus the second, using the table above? 0.16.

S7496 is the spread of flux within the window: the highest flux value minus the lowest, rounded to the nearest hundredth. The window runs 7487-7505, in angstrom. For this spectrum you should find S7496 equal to 0.23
